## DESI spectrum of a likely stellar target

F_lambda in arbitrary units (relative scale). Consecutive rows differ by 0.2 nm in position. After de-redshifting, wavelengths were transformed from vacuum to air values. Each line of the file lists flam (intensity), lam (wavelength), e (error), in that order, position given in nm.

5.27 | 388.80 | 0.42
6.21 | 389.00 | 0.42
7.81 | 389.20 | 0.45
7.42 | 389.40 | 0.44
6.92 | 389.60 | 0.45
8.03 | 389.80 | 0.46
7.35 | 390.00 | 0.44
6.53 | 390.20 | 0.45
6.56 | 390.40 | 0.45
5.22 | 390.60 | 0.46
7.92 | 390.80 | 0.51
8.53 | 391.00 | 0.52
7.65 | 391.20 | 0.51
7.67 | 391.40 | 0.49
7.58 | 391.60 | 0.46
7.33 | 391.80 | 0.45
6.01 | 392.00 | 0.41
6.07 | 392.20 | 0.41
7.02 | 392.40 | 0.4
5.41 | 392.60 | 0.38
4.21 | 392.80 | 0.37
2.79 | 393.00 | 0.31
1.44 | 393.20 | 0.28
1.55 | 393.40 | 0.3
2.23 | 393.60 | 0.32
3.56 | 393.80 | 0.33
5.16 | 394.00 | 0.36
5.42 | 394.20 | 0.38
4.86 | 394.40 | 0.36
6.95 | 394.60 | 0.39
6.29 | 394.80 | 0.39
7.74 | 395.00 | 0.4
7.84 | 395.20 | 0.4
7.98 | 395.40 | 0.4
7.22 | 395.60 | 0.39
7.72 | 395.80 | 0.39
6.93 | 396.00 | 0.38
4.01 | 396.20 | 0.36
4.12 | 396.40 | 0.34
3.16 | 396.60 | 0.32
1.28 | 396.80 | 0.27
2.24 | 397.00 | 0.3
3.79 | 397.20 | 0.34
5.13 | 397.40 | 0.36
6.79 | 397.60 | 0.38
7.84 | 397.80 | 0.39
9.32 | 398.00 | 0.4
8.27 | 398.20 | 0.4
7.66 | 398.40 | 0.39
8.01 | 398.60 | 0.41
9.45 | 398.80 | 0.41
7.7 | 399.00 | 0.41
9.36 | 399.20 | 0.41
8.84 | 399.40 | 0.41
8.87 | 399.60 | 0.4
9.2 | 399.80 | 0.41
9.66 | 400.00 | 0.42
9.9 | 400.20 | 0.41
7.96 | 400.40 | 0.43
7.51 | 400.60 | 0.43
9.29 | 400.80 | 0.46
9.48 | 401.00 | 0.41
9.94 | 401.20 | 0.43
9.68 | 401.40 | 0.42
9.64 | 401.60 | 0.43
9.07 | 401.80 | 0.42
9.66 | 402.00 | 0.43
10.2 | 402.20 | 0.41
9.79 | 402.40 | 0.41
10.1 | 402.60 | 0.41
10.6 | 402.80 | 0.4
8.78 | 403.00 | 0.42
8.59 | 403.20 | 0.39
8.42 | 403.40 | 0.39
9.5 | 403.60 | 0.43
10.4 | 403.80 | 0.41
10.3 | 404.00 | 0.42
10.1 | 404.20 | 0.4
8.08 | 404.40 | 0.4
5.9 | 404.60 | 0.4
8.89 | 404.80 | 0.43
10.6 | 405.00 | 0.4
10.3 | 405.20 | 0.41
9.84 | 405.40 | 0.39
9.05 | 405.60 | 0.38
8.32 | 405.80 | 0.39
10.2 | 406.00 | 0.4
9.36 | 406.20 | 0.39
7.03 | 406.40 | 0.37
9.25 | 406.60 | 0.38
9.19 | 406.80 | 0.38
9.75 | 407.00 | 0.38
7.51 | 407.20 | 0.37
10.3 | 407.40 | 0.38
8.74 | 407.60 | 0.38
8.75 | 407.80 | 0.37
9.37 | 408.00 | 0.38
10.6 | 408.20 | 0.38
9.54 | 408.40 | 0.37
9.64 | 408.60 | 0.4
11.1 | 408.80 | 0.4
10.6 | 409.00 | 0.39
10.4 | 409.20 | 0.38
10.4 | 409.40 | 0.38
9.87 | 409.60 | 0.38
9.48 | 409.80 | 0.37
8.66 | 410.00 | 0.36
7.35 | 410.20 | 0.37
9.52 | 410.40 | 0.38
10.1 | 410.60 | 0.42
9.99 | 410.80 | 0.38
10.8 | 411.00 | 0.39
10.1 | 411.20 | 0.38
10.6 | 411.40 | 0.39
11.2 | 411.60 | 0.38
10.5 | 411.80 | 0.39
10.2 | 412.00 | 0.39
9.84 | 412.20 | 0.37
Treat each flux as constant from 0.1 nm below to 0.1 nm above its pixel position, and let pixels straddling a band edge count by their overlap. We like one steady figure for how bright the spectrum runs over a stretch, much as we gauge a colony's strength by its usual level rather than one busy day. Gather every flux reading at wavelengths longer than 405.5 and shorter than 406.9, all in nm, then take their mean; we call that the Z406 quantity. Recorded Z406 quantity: 8.9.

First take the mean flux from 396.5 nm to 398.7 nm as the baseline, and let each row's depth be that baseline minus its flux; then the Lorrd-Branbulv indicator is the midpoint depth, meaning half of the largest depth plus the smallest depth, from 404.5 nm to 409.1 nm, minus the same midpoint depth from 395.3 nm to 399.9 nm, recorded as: -3.1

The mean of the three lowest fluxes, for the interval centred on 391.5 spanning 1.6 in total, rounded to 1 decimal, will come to 6.5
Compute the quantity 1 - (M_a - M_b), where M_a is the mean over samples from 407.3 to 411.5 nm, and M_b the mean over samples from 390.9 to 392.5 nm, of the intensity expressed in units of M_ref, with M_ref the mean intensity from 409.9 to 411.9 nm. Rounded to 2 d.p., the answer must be 0.74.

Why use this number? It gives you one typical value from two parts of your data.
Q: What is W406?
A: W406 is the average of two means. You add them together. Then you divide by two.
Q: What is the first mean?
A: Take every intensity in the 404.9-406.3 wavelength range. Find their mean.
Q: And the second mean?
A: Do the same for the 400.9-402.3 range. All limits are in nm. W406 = 9.7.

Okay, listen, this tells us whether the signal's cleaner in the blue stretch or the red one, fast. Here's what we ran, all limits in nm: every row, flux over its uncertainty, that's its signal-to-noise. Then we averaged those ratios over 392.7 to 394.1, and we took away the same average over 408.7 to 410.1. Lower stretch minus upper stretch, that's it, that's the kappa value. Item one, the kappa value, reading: -18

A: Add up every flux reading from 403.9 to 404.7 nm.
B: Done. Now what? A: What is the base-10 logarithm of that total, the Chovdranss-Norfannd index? 1.54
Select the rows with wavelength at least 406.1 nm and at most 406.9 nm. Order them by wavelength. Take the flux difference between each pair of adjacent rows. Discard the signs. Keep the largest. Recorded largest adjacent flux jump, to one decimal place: 2.3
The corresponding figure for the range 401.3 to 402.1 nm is 0.6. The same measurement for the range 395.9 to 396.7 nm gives 2.9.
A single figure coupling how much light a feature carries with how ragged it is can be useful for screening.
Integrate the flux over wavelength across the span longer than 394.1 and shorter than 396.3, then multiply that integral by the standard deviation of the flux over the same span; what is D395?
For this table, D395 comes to 19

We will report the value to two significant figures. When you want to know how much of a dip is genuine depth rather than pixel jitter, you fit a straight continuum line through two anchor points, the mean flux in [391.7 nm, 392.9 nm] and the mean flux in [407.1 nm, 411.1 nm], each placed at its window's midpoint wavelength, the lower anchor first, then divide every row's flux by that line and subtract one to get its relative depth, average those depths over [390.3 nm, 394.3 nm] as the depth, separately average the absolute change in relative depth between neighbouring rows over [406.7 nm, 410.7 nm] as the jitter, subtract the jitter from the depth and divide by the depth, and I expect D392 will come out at 2.3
